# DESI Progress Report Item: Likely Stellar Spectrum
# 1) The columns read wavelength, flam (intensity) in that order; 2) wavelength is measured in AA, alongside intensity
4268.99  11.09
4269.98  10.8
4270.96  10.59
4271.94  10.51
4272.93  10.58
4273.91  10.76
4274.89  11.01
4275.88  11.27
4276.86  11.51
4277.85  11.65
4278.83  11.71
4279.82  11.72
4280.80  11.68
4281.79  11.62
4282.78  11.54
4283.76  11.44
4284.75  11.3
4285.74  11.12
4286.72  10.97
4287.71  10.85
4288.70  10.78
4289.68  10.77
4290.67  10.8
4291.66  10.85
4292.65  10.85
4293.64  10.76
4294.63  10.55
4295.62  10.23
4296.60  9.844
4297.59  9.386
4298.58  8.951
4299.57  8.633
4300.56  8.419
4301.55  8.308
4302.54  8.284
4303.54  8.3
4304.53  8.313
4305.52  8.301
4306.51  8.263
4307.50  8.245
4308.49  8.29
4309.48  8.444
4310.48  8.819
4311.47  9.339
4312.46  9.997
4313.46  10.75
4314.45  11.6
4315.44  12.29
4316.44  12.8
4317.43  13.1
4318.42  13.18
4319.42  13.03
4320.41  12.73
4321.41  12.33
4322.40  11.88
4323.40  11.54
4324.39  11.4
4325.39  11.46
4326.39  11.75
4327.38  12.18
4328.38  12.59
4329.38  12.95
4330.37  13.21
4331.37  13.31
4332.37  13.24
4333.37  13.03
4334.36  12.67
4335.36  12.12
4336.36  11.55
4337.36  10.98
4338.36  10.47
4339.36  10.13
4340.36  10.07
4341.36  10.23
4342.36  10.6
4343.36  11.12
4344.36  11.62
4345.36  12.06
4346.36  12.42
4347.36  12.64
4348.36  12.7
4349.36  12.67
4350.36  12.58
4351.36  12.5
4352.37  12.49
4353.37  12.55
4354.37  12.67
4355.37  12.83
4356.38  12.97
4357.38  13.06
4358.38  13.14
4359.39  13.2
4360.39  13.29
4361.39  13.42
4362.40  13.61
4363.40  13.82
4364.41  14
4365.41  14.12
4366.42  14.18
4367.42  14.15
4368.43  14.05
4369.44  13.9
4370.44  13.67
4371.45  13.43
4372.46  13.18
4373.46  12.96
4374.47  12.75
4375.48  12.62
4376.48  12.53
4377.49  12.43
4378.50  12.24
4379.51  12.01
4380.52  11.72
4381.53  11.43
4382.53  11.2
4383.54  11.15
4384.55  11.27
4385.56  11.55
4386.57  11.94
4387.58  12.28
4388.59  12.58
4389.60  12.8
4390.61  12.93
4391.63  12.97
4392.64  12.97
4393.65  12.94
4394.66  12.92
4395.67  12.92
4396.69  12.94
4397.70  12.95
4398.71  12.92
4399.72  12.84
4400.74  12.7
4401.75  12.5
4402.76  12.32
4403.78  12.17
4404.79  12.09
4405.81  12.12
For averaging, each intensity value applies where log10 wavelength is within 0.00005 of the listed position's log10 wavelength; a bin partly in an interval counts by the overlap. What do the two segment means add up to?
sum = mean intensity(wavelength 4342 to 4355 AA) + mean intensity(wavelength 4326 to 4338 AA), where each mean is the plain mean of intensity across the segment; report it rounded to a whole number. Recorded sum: 25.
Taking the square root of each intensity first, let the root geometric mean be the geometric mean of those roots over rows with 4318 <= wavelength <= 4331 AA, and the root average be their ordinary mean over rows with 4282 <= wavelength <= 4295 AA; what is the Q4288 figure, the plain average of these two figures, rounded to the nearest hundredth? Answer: 3.41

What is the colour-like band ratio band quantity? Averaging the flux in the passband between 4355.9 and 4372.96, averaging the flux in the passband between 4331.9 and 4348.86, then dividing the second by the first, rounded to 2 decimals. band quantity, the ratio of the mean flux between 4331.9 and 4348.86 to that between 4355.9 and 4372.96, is 0.85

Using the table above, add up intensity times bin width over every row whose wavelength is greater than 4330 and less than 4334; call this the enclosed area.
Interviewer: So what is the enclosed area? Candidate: 53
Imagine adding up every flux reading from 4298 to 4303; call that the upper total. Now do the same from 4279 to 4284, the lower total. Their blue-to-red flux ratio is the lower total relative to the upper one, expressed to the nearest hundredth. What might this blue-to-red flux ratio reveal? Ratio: 1.36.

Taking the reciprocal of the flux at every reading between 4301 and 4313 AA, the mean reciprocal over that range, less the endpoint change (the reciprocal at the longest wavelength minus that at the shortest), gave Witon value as 0.137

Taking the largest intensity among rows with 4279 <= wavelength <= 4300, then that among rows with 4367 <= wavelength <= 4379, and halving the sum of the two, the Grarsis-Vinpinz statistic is 12.9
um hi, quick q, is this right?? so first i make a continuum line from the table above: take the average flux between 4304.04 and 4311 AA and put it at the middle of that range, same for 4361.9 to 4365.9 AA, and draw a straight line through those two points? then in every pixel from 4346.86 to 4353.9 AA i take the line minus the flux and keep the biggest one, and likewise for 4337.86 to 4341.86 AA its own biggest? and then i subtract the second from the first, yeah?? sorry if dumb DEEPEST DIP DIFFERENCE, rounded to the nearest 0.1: -1.2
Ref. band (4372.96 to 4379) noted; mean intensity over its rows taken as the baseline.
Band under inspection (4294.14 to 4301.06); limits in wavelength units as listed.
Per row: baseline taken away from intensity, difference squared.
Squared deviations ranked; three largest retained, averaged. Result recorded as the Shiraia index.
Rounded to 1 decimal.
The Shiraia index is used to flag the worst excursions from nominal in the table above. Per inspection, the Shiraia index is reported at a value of 15.4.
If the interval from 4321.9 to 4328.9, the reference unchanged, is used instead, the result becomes 1.3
